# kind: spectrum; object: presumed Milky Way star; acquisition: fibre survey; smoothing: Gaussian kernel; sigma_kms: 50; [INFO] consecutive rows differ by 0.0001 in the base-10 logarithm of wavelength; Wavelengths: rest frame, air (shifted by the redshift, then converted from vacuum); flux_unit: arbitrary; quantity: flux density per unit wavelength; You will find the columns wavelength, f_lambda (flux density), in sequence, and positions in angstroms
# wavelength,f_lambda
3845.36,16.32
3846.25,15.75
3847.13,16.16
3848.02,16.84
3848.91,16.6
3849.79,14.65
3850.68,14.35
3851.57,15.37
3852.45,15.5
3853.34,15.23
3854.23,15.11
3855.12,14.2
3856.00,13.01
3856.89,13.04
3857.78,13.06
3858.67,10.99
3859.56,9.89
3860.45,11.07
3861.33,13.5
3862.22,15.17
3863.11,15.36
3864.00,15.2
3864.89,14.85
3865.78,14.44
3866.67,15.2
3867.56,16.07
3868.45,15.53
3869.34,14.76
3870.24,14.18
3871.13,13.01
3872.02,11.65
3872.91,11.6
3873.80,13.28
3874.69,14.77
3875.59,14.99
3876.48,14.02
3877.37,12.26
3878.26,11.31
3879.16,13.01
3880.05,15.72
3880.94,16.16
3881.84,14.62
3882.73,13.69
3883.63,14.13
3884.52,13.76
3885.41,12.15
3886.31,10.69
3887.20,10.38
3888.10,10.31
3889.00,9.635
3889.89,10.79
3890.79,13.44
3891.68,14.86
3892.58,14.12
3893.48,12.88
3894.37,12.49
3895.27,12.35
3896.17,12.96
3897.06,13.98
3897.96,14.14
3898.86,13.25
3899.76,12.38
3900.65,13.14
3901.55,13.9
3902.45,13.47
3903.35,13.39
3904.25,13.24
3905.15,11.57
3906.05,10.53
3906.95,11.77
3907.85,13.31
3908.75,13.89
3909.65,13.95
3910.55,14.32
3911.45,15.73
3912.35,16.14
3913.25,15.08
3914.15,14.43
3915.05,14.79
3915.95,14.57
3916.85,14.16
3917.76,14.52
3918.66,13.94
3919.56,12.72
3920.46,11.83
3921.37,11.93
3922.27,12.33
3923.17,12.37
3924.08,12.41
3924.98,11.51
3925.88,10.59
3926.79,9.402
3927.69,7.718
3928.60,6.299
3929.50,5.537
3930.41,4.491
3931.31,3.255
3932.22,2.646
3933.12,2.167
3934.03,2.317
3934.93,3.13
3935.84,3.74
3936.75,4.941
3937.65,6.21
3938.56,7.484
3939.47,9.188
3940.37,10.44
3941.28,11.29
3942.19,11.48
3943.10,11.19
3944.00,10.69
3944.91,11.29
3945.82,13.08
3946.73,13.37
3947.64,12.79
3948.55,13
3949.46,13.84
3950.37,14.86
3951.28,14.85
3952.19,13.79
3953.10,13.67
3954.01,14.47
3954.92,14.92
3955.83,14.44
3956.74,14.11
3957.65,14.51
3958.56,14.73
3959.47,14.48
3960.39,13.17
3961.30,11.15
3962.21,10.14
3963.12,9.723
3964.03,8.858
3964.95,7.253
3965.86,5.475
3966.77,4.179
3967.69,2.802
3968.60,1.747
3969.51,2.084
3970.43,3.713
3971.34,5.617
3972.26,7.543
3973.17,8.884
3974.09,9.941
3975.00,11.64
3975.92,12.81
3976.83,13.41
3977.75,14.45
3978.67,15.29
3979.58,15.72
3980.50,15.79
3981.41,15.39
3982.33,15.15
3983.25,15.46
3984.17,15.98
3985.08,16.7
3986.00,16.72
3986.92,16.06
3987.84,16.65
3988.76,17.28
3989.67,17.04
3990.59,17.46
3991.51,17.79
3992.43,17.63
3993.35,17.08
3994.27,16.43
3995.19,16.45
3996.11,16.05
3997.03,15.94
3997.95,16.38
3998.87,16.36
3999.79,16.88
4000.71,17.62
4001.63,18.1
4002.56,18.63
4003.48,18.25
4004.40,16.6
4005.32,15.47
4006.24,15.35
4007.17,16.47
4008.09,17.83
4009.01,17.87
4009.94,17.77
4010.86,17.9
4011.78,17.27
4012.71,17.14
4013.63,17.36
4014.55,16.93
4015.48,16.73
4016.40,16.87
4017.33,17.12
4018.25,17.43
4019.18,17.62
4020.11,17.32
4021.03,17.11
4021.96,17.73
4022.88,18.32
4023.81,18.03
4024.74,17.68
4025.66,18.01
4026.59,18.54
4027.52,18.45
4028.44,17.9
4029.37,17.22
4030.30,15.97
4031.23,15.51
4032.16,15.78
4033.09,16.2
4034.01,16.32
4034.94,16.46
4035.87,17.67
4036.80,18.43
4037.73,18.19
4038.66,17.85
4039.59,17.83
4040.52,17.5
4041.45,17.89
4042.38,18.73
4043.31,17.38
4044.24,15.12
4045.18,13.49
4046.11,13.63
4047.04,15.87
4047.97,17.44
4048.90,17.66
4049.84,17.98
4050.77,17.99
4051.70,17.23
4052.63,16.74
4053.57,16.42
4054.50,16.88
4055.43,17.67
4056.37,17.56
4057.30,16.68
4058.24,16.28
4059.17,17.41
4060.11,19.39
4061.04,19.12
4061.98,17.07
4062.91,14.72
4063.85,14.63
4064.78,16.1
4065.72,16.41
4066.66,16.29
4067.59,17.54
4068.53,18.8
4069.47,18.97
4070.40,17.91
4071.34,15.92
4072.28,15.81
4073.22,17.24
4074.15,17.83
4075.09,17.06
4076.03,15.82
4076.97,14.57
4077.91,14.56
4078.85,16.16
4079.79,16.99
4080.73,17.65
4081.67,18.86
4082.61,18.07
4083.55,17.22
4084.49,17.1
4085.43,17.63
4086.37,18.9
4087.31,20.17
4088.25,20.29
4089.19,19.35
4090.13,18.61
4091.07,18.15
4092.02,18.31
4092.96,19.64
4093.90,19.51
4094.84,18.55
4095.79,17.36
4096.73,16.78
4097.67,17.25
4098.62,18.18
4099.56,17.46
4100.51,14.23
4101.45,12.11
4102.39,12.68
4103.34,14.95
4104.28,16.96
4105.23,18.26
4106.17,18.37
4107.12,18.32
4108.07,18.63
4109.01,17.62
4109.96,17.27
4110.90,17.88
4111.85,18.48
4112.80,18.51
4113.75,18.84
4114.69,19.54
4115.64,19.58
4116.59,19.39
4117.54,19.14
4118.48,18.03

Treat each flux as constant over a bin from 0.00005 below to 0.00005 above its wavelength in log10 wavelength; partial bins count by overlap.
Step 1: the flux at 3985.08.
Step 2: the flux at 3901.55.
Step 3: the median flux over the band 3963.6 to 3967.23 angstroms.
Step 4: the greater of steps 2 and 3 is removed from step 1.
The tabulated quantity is 3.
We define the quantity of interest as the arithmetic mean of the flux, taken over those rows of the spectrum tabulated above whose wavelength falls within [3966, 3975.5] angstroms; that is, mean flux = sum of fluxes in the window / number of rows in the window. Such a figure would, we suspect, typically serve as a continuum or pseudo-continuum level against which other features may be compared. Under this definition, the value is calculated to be 5.8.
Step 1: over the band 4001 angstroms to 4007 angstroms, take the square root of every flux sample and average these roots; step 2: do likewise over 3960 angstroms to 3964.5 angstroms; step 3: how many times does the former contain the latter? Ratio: 1.27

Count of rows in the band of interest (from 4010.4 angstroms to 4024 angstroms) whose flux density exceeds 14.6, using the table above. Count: 15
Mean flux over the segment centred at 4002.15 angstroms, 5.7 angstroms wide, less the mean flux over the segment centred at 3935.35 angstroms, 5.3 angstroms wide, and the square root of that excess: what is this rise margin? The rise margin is 3.7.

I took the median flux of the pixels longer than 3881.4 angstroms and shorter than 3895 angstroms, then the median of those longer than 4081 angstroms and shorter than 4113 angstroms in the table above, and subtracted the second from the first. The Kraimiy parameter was -5.3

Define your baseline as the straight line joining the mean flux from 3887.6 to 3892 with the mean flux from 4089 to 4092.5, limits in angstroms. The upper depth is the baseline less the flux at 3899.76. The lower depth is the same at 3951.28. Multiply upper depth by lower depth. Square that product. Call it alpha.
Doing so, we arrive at 0.1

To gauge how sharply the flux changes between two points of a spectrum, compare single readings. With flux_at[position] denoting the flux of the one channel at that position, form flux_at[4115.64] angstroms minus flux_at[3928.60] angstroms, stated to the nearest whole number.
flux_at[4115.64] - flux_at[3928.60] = 13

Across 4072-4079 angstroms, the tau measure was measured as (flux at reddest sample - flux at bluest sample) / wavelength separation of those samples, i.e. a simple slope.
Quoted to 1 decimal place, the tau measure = 0.1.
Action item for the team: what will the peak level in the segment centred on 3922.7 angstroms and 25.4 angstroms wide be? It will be 16.14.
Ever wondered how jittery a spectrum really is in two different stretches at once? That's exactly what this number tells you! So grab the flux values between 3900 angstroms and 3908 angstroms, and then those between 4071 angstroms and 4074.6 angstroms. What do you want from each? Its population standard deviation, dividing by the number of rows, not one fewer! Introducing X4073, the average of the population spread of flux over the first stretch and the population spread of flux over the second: 1.0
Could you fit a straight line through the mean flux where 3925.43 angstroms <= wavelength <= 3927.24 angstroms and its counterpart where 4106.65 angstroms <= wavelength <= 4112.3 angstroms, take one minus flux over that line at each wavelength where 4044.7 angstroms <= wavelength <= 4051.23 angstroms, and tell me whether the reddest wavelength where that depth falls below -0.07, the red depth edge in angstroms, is 4050.77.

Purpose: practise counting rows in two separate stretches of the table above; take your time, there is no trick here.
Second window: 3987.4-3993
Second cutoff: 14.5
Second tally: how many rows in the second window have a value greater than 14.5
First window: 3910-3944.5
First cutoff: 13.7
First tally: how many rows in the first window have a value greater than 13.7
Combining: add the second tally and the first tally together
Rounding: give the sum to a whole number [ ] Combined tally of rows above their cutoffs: 16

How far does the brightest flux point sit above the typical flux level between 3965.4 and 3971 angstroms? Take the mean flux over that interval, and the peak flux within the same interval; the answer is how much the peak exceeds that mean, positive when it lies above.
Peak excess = 2.1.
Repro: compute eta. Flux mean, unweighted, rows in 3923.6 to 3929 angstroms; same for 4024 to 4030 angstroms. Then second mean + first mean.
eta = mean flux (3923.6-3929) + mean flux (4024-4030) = 27.6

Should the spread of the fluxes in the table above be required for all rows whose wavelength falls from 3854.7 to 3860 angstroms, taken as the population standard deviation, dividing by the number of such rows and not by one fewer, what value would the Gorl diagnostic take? 1.5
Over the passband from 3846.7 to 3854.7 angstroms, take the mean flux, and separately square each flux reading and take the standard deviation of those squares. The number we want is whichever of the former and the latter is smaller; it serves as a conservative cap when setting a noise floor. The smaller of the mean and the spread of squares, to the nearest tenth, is 15.5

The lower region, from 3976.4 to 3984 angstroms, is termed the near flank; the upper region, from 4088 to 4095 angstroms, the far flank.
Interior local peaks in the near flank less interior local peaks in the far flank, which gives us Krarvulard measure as 0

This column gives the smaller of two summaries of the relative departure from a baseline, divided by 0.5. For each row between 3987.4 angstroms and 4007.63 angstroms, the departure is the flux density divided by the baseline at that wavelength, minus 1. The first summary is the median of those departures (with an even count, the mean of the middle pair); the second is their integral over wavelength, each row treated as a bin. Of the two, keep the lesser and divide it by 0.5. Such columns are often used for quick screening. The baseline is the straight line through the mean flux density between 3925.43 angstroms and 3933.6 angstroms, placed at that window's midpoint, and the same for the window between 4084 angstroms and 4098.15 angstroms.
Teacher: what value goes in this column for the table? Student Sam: 1.1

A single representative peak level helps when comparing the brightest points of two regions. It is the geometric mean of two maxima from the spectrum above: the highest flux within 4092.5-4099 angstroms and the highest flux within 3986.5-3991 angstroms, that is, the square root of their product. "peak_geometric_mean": 18.5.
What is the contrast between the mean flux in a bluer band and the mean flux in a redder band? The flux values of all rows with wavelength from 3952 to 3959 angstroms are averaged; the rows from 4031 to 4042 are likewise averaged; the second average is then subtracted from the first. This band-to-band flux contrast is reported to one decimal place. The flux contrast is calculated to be -2.8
